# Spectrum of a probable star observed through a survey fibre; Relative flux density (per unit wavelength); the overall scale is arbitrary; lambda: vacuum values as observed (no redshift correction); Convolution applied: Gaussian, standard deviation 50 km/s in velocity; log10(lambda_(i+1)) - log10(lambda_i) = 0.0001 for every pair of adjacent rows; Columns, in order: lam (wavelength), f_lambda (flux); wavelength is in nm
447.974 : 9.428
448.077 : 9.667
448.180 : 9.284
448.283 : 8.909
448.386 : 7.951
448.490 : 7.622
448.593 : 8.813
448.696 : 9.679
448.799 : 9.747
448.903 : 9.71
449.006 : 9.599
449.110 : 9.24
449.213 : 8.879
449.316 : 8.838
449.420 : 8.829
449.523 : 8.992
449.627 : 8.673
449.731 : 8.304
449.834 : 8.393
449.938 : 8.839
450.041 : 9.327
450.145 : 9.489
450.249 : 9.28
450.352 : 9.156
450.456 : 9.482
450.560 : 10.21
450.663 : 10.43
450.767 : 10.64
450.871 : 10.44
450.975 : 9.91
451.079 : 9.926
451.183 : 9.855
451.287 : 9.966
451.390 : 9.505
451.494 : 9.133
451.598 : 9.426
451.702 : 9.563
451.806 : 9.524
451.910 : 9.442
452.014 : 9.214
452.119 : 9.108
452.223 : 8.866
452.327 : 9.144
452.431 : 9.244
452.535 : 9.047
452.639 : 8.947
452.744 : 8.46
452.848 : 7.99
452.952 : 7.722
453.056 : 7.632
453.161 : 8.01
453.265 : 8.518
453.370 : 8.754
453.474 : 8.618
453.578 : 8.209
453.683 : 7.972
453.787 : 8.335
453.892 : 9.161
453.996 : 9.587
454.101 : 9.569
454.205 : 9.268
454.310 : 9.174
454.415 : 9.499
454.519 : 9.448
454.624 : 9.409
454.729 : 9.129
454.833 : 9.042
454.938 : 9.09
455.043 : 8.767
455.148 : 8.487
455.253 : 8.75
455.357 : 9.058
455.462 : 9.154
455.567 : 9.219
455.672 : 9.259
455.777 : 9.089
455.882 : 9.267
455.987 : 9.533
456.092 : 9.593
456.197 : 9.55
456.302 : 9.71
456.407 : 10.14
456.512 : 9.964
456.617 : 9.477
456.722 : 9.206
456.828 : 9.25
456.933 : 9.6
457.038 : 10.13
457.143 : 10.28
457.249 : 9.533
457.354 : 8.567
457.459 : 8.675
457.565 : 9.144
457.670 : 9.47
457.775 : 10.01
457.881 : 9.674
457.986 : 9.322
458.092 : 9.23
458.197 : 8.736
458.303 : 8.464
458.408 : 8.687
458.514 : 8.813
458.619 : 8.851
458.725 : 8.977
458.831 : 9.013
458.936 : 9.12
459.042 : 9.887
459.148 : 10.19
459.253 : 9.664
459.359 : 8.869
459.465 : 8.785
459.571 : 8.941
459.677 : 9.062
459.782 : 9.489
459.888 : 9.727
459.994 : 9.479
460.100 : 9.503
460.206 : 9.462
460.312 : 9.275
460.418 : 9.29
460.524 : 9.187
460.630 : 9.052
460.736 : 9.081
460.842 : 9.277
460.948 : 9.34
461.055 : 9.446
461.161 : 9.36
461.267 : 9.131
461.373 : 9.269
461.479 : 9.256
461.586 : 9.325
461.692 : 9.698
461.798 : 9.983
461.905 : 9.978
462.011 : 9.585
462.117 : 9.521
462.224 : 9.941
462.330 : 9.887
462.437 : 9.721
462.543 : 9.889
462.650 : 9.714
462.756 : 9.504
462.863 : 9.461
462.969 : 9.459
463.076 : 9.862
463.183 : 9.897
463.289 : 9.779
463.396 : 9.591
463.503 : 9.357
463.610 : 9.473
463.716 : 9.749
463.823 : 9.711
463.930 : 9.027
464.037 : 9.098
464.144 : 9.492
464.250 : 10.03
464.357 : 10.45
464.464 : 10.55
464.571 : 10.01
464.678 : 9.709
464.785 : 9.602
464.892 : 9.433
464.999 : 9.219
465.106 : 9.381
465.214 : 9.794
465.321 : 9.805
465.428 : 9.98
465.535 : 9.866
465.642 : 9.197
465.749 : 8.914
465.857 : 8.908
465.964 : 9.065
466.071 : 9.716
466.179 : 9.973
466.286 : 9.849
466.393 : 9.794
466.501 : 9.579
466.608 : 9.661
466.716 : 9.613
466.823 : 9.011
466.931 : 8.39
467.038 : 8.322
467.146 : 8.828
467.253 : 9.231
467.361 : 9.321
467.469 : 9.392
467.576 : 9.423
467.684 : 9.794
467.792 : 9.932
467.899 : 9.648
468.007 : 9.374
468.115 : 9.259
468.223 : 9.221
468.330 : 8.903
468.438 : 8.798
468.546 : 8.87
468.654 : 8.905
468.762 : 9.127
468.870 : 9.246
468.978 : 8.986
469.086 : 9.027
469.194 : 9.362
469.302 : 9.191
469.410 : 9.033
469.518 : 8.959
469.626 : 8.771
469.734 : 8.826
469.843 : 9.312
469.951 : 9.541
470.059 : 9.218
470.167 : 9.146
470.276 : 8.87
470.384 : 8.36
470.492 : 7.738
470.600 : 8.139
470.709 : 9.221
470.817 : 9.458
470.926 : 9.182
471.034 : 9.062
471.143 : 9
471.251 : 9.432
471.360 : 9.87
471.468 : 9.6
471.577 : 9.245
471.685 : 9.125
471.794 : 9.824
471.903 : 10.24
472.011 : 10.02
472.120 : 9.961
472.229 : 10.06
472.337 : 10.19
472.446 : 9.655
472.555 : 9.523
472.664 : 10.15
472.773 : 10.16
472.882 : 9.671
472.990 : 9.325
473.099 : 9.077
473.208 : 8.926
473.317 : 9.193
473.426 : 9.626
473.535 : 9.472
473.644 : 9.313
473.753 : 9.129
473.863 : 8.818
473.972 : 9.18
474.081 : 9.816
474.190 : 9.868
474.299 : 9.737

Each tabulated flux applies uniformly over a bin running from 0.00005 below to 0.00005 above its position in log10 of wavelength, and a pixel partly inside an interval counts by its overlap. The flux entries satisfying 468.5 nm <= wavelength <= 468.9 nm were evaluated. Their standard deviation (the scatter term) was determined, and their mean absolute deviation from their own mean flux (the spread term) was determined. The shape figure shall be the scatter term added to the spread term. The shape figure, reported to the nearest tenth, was 0.3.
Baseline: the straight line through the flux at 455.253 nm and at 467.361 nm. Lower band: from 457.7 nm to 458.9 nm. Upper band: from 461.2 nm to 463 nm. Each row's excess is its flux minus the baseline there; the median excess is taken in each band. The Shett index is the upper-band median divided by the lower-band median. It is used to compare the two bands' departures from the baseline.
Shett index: 8.2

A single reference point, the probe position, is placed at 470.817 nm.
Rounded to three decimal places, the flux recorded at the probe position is 9.458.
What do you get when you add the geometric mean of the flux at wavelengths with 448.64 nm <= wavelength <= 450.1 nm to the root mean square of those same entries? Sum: 18.1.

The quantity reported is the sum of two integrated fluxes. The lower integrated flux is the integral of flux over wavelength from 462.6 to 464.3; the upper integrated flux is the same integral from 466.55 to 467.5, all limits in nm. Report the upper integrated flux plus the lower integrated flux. 25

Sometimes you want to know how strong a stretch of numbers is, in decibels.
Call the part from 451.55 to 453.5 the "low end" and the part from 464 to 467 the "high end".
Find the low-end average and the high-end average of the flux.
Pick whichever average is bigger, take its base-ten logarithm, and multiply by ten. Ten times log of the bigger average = 9.8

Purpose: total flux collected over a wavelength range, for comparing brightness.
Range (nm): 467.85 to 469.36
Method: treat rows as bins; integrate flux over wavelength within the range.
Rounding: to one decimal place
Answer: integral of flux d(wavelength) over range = 13.8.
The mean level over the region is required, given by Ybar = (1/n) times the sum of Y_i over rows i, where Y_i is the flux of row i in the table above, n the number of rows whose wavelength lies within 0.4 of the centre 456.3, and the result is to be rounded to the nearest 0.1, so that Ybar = 9.7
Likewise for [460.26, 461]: 9.2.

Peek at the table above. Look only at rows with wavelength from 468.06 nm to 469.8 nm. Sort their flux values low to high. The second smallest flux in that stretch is 8.798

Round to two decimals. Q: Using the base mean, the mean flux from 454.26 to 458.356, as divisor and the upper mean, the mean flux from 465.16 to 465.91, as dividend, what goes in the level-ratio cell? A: 1.02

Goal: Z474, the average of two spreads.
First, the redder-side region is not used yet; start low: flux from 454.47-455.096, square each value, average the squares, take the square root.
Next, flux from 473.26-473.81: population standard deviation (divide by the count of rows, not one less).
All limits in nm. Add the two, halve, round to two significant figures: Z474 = 4.7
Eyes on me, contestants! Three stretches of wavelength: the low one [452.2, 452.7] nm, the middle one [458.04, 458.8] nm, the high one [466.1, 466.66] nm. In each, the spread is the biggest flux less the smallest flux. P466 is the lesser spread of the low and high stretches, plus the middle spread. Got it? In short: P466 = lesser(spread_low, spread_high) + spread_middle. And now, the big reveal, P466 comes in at 1.1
